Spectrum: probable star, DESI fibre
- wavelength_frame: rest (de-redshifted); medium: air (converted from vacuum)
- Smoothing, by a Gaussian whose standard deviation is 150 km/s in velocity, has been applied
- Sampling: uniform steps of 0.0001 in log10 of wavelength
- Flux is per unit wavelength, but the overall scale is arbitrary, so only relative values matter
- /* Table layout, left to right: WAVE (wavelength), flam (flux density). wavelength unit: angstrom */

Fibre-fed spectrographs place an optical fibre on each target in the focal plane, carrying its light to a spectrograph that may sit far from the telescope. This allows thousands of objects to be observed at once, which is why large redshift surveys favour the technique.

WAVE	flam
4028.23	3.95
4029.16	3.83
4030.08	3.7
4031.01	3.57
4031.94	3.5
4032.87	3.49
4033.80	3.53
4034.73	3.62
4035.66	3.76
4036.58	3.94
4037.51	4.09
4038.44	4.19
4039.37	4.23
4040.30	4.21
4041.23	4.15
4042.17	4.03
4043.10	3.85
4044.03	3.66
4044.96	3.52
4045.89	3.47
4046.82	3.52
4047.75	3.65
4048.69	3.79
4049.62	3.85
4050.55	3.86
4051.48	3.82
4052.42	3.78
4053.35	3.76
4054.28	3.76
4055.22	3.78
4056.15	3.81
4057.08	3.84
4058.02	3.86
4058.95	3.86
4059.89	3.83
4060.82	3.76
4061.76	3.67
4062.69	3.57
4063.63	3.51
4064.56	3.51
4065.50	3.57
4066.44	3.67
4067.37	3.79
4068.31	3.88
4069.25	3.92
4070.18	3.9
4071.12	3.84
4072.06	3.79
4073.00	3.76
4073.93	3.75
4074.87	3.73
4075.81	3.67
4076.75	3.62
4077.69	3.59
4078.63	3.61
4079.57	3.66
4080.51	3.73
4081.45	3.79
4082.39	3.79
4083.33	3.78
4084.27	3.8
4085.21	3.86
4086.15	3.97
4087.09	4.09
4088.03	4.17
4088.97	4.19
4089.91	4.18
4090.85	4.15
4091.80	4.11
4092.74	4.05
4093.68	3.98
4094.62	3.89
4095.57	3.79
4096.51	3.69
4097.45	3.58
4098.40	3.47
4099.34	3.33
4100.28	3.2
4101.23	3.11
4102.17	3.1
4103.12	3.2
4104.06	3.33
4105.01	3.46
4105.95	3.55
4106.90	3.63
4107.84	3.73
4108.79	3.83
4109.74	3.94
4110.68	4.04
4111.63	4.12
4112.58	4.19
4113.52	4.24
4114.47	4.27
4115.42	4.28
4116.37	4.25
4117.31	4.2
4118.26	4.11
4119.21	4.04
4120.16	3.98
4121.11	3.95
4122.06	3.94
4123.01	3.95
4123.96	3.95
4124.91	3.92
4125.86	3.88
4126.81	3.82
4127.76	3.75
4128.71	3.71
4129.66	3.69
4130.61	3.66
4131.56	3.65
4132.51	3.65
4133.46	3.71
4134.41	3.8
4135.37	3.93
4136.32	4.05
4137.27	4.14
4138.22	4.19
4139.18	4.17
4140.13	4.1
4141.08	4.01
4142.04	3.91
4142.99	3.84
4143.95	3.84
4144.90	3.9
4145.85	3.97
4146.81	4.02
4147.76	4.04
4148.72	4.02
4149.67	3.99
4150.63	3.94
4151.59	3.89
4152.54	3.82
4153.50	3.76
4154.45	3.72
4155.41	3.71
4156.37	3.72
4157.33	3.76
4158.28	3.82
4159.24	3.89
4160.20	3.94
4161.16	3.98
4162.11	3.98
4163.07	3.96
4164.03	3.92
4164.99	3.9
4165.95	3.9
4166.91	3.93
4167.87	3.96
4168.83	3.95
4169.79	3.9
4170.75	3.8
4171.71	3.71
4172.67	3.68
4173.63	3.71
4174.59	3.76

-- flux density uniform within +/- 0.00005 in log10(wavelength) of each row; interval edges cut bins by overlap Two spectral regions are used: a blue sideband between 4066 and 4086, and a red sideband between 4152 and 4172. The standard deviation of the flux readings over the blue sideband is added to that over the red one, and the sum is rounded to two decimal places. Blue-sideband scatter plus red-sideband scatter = 0.19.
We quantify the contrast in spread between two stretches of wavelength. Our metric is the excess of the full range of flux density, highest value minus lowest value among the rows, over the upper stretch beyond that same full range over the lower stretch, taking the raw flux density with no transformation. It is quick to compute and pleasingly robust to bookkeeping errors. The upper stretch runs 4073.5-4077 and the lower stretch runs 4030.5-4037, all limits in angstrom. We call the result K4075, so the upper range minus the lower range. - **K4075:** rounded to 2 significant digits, -0.32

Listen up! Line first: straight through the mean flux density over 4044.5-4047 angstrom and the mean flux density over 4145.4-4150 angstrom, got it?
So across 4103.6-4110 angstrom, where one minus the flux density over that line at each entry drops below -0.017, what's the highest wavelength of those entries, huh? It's 4109.74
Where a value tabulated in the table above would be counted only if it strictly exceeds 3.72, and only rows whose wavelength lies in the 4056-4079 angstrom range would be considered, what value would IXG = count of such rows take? 15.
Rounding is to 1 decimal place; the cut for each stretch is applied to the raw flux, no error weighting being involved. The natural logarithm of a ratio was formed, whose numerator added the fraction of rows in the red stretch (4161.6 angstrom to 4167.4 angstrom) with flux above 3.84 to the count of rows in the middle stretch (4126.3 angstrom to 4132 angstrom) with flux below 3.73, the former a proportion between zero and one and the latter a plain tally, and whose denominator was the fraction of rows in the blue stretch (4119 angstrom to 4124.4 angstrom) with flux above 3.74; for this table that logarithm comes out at 1.6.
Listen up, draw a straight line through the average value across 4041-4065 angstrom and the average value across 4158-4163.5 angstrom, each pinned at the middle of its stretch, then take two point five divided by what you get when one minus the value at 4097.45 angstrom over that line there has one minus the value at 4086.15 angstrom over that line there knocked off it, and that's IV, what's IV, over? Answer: 23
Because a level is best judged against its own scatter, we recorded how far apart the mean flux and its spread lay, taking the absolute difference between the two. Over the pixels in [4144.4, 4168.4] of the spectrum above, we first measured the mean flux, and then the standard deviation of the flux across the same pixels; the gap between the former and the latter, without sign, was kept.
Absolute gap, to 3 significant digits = 3.80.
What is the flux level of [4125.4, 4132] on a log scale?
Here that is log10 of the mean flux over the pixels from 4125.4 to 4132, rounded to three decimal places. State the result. 0.573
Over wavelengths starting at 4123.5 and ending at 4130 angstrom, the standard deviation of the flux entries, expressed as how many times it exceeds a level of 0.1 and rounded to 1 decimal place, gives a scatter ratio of 1.0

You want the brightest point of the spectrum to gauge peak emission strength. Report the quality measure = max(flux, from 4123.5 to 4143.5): 4.19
